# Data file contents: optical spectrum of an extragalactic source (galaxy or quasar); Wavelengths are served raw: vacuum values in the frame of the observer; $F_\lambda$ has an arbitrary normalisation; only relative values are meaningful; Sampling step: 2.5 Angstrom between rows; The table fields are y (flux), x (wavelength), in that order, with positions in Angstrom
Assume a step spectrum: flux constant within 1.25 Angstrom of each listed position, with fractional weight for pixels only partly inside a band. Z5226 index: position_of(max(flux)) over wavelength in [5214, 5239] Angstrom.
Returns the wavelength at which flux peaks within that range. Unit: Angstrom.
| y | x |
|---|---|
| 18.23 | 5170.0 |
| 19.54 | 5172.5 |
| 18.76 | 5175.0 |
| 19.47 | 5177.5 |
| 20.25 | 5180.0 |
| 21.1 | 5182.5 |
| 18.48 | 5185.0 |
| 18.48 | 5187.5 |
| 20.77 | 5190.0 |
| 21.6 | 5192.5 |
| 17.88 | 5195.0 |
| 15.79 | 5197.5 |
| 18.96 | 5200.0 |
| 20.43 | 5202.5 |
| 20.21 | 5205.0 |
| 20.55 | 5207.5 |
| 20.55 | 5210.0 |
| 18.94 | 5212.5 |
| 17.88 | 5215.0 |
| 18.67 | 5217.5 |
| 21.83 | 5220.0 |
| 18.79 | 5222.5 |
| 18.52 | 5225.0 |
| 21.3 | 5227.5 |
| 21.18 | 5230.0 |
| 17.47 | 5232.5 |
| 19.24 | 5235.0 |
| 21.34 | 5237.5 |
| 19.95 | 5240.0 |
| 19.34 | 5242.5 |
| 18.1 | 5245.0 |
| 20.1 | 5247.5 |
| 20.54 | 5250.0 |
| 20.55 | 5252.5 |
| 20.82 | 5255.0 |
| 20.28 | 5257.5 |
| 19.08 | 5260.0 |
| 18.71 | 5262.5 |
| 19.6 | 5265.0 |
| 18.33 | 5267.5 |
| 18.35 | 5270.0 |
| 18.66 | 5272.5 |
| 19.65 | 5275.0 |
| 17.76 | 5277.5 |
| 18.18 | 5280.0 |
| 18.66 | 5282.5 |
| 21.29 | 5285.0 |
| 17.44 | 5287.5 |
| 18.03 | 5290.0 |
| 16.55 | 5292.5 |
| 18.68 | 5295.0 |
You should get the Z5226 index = 5220.0 Angstrom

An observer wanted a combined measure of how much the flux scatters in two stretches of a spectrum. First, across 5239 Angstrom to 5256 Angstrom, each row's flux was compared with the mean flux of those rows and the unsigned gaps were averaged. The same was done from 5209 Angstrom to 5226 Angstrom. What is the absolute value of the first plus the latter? 1.8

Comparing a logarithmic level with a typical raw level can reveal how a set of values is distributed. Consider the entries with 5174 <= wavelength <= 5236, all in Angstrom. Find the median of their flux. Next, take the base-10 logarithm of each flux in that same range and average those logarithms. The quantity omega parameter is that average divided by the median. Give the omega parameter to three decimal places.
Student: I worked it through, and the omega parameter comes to 0.067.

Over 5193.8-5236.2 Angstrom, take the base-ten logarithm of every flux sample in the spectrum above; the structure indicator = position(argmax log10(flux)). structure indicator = 5220.0 Angstrom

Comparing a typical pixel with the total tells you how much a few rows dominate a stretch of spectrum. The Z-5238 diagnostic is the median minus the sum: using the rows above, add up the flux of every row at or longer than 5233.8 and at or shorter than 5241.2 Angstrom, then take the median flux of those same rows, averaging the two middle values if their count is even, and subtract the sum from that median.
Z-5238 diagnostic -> -40.6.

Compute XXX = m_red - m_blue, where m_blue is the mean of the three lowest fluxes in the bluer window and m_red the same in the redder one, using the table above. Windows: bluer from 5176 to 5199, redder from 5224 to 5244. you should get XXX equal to 1.0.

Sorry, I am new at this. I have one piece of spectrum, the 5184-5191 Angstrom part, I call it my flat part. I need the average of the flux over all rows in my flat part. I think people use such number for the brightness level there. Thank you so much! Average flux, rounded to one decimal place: 19.2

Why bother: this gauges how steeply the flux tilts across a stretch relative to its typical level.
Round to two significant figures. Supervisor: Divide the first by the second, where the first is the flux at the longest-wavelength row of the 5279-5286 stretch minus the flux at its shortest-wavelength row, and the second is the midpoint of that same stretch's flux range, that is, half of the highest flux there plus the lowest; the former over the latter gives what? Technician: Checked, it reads 0.16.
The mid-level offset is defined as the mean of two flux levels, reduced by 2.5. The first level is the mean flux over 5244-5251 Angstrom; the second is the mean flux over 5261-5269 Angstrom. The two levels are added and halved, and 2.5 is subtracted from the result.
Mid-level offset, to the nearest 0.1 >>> 16.7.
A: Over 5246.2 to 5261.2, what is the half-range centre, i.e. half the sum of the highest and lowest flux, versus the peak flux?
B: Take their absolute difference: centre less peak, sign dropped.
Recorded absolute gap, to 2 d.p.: 0.87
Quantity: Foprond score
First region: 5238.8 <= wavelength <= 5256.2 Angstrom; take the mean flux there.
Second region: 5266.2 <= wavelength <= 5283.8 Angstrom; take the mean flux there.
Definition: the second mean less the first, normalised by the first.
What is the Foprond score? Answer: -0.070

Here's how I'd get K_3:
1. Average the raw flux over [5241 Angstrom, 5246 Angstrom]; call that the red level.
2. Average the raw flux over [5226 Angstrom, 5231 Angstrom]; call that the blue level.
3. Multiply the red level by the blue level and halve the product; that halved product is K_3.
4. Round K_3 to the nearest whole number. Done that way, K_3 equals 199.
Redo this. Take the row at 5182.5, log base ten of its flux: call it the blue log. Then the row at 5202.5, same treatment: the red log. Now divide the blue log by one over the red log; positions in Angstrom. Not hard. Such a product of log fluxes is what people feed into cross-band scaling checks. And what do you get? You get 1.74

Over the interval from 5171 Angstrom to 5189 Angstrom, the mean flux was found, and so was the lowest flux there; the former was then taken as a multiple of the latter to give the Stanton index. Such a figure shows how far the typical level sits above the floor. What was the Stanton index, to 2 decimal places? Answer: 1.05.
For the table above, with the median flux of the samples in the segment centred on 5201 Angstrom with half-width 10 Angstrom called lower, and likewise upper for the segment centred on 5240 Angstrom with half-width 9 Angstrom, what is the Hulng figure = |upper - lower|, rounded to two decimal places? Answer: 0.98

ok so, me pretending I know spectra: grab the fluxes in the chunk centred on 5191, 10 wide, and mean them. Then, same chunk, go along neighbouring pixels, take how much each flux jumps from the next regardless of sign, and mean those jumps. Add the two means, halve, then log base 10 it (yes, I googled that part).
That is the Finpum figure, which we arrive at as 1.04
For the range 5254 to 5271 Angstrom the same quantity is 1.00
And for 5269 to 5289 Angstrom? 1.01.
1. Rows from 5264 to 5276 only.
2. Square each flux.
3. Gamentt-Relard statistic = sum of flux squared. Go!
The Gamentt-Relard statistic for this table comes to 1791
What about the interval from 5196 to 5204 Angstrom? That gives 1026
